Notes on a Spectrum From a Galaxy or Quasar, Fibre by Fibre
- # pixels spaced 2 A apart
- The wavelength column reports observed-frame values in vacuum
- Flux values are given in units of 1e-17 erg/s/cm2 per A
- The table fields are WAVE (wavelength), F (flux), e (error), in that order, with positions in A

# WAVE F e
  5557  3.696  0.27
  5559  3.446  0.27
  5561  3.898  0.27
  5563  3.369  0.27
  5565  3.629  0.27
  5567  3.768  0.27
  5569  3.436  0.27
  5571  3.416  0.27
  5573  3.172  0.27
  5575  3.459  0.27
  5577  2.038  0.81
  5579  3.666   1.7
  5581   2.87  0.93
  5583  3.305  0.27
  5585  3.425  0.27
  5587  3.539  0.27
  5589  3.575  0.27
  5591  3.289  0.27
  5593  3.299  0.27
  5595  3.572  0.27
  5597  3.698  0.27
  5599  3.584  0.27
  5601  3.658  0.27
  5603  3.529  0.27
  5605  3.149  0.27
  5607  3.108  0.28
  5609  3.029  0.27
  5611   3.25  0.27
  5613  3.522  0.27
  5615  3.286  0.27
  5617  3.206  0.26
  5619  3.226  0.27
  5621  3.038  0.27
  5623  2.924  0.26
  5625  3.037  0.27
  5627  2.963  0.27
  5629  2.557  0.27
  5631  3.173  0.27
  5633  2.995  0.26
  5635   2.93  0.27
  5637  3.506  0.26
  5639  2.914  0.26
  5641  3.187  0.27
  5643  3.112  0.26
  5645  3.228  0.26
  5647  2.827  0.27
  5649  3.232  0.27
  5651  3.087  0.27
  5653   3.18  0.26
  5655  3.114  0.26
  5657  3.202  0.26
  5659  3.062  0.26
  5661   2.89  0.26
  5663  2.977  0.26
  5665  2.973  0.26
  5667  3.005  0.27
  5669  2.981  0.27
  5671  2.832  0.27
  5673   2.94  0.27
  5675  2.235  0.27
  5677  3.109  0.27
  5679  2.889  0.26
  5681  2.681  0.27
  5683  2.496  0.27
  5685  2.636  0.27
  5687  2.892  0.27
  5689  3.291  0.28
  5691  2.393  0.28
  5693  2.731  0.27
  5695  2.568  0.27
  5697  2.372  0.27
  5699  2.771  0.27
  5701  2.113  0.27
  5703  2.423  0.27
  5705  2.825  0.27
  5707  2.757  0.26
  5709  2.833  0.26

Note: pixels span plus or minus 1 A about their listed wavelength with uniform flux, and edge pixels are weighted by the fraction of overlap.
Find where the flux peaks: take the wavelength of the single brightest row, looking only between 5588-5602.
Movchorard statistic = 5597 A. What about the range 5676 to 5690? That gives 5689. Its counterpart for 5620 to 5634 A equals 5631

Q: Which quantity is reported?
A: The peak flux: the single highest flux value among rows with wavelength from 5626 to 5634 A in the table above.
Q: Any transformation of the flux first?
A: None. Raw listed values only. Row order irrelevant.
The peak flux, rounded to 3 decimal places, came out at 3.173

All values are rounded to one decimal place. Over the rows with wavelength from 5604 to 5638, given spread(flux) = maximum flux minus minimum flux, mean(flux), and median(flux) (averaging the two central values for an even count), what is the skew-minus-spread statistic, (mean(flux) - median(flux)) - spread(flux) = -1.0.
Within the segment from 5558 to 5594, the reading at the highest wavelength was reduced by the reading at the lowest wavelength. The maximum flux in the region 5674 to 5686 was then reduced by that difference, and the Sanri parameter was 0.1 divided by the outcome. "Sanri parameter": 0.0307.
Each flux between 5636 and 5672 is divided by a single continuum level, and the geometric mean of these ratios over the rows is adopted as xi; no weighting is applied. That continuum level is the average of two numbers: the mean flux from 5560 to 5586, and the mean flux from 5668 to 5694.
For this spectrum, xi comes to 1.00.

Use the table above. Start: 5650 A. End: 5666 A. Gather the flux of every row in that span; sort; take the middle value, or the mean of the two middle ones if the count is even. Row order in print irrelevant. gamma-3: 3.1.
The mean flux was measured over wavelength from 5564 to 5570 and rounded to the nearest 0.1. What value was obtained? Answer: 3.6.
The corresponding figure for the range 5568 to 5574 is 3.3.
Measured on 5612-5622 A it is 3.3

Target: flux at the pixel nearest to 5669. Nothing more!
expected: 2.981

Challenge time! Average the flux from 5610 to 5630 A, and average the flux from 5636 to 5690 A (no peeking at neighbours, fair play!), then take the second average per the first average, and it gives 0.961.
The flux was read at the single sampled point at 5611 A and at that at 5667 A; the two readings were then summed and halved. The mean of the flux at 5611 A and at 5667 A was 3.13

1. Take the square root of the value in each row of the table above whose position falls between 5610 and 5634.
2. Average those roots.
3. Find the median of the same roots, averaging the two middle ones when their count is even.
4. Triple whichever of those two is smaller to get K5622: 5.3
